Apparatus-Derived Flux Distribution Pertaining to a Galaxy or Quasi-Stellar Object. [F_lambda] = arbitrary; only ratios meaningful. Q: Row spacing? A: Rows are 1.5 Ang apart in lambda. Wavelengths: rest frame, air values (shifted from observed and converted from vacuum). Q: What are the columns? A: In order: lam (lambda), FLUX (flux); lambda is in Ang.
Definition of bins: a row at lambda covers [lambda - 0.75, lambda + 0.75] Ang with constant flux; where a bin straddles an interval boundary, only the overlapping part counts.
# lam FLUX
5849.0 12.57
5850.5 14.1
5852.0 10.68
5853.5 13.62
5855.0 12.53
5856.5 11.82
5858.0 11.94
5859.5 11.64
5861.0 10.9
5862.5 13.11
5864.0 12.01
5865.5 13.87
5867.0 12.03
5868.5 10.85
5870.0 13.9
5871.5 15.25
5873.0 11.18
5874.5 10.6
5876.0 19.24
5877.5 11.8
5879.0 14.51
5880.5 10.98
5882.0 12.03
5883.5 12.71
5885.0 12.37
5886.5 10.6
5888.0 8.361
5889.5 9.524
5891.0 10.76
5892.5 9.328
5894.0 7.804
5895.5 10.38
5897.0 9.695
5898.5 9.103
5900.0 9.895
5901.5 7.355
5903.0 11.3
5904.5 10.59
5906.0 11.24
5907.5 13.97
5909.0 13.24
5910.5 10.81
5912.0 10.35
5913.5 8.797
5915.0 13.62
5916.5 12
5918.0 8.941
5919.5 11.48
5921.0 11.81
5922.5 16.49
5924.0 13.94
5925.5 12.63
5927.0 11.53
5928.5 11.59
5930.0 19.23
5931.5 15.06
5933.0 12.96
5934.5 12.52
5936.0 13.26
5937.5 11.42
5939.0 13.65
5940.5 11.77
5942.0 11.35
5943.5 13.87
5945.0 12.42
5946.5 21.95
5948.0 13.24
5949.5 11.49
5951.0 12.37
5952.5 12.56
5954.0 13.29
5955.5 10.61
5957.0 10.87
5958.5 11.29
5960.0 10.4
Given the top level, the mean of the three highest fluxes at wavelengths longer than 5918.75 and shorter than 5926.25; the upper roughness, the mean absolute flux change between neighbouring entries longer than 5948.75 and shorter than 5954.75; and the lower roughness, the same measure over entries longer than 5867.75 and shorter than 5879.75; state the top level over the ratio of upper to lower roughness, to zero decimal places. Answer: 95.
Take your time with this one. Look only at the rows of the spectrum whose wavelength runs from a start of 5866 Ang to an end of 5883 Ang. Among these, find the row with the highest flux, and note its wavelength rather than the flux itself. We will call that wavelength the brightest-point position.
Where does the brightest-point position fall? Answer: 5876.0 Ang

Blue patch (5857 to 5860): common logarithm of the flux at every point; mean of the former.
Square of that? 1.15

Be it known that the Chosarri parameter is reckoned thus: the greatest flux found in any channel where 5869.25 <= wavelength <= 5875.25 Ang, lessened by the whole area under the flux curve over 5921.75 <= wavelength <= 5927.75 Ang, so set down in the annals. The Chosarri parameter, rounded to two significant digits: -67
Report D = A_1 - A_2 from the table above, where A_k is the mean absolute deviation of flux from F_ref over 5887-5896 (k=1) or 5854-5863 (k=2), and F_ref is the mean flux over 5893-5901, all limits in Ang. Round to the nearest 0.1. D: -1.8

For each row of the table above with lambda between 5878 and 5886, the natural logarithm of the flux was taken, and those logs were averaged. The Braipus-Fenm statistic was 2.52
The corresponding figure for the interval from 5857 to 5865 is 2.48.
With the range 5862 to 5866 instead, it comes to 2.56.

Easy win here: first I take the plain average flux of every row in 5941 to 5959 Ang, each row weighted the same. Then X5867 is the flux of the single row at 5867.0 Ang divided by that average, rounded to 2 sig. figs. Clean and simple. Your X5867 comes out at 0.93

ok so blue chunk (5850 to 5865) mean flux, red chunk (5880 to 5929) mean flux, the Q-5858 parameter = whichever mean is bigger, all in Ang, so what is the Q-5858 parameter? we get 12.2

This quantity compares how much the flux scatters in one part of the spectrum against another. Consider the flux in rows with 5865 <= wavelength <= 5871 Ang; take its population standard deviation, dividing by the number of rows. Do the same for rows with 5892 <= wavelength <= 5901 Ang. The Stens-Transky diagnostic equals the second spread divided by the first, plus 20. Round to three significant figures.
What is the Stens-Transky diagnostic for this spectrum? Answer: 20.6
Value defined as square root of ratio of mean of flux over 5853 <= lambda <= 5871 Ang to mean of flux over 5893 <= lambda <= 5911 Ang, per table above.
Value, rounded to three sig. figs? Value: 1.09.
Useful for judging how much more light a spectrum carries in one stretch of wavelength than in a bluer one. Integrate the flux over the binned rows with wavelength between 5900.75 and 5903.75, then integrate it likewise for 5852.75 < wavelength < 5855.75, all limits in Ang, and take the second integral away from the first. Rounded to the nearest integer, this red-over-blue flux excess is -11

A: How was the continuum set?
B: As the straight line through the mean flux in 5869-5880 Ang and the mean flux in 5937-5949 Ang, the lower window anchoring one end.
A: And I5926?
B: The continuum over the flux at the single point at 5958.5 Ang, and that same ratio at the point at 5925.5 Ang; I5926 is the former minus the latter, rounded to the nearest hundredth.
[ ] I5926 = 0.13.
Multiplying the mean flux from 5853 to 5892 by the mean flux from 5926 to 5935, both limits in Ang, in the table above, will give 169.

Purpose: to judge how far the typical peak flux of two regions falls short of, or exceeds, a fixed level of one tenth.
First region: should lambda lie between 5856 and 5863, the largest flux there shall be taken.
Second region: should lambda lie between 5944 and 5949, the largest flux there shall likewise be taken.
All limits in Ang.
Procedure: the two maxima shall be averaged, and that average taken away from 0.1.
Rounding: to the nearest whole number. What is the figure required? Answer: -17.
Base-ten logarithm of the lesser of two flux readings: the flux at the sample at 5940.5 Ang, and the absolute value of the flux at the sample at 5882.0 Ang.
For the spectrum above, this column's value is 1.07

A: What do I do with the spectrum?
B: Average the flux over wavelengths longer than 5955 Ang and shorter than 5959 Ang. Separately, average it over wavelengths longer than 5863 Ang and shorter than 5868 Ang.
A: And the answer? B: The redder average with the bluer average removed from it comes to -1.7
